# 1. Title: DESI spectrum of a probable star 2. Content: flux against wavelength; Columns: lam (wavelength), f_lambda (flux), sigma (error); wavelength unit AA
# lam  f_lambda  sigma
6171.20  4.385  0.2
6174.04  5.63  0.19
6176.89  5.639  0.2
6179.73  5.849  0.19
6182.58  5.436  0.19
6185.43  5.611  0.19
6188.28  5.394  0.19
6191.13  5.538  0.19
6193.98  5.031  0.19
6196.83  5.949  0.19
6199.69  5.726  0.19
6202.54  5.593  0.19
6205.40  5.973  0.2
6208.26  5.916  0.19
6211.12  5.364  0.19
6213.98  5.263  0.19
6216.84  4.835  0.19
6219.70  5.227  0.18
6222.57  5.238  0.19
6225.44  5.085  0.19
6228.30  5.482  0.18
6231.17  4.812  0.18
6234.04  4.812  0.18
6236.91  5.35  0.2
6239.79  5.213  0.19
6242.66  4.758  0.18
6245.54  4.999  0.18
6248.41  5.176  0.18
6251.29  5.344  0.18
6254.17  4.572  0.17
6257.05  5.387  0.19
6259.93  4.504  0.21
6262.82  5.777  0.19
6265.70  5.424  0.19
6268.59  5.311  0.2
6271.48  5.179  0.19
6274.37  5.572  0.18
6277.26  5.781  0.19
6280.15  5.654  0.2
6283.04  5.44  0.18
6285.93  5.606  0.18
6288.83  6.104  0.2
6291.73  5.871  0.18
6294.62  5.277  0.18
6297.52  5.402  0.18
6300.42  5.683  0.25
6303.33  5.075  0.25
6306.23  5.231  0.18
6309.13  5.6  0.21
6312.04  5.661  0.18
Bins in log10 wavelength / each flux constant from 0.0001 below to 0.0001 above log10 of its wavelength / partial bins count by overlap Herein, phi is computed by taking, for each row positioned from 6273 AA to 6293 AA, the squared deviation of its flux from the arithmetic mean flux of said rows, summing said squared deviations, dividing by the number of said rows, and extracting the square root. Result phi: 0.204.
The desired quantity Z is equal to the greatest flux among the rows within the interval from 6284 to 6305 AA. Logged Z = 6.104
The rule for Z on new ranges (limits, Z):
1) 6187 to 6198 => 5.949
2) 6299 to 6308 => 5.683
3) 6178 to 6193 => 5.849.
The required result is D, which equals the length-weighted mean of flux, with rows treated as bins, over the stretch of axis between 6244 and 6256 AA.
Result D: 5.03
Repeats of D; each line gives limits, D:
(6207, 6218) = 5.35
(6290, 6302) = 5.56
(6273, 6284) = 5.62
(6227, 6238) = 5.10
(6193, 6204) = 5.60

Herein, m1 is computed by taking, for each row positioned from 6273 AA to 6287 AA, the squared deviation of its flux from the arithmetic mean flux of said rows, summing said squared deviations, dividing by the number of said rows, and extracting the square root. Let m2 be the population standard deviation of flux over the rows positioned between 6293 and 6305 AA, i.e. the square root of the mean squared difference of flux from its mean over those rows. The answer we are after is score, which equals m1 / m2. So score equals 0.50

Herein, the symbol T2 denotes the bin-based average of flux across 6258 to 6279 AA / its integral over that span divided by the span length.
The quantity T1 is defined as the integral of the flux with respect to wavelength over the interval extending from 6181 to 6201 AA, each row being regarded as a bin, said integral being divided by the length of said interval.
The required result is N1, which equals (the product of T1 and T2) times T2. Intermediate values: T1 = 5.5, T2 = 5.37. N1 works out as 159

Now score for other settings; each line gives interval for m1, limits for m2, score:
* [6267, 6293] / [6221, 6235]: 1.04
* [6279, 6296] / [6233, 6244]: 1.07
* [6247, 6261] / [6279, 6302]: 1.53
